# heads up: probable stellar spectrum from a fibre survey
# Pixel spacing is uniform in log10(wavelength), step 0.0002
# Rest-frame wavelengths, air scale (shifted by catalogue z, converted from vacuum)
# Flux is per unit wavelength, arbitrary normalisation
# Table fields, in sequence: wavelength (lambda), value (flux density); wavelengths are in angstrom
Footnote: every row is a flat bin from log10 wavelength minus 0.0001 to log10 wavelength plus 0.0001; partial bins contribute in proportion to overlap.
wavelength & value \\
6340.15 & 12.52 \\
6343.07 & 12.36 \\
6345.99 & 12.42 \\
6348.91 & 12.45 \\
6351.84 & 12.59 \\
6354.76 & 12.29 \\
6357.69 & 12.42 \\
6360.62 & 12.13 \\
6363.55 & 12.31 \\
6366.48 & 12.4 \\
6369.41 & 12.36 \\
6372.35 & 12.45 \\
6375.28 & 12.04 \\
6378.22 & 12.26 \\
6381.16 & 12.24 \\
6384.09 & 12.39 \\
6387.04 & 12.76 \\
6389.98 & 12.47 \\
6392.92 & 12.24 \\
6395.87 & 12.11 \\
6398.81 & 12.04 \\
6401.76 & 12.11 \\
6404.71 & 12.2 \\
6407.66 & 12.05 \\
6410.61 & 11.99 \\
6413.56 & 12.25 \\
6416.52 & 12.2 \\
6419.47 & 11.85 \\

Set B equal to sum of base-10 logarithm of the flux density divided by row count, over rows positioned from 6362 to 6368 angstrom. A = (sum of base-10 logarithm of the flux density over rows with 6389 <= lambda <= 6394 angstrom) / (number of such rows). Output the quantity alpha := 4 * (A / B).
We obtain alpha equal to 4.00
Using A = 1.092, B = 1.09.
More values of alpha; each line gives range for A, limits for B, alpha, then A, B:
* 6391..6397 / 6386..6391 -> 3.94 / 1.085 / 1.10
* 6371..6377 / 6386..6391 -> 3.95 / 1.088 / 1.10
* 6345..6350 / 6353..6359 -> 4.01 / 1.095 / 1.09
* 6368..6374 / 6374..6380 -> 4.03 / 1.094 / 1.08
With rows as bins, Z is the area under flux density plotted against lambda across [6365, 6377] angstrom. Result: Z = 148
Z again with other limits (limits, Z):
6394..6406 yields 145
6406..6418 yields 146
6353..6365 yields 148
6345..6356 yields 137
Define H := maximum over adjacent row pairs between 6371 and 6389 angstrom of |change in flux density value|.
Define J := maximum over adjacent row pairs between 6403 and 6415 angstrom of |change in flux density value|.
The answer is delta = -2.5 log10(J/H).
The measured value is 0.49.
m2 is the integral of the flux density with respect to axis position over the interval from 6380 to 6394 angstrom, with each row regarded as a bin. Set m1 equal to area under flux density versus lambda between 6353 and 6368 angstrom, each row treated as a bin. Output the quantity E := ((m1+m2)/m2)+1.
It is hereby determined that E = 3.06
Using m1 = 185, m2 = 174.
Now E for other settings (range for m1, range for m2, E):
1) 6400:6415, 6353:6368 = 2.98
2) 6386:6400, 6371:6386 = 2.94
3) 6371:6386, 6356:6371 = 3.00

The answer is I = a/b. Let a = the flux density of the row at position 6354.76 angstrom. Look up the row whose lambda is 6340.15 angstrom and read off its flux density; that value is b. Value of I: 0.98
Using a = 12.29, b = 12.52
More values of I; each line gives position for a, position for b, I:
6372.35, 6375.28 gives 1.03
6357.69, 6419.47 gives 1.05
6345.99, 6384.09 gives 1.00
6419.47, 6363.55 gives 0.96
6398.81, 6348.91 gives 0.97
